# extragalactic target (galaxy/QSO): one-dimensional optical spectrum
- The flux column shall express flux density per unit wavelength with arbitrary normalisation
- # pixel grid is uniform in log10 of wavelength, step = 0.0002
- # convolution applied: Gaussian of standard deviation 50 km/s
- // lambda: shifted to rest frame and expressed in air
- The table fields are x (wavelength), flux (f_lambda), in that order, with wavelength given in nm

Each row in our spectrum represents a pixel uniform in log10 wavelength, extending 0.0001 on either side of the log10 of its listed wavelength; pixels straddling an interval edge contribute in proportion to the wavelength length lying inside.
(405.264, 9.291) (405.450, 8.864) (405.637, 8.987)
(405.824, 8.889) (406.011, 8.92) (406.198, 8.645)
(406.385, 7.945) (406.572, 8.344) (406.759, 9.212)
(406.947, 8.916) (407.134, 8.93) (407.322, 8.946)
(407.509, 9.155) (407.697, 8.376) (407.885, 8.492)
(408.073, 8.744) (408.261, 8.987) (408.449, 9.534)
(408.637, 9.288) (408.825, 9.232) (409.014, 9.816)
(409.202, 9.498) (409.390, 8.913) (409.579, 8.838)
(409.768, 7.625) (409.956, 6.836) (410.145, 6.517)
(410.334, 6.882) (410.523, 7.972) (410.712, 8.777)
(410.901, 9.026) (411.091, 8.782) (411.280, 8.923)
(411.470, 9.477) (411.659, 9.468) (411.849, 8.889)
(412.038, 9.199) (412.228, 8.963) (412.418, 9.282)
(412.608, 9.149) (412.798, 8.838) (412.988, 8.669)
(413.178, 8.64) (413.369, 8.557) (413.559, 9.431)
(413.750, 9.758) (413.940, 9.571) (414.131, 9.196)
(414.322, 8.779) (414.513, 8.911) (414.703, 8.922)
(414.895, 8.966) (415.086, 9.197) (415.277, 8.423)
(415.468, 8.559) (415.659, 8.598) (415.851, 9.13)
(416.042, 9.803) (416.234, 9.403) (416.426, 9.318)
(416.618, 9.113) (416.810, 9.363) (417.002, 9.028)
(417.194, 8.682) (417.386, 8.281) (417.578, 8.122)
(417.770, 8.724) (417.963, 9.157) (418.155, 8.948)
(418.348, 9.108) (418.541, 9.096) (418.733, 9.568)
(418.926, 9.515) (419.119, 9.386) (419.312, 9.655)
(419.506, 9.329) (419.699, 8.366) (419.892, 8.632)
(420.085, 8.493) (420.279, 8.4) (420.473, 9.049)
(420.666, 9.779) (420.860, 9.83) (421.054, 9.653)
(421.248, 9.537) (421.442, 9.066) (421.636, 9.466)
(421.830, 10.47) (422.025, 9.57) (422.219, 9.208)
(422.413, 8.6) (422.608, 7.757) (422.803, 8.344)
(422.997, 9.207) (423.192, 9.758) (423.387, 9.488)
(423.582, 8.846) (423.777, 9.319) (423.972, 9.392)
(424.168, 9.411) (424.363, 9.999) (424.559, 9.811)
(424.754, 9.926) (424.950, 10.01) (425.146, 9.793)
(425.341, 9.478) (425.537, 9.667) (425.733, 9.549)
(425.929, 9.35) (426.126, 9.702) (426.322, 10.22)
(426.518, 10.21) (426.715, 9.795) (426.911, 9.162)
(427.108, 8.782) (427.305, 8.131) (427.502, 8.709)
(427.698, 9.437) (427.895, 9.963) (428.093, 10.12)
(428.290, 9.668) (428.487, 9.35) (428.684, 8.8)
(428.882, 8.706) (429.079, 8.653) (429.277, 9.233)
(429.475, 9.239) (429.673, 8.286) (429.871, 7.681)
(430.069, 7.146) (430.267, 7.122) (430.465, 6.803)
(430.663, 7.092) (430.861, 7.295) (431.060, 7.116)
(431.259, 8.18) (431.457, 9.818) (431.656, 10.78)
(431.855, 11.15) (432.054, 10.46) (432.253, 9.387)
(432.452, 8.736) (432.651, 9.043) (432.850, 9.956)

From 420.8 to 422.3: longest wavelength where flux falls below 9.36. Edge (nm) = 422.219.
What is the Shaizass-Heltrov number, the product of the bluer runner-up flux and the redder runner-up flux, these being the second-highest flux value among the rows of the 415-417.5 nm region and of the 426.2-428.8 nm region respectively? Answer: 96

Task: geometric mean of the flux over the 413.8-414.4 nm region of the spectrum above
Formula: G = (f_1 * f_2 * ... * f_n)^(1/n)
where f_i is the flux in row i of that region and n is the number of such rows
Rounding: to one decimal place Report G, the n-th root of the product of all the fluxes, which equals 9.2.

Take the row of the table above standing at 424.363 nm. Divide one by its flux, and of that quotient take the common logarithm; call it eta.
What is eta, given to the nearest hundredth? -1.00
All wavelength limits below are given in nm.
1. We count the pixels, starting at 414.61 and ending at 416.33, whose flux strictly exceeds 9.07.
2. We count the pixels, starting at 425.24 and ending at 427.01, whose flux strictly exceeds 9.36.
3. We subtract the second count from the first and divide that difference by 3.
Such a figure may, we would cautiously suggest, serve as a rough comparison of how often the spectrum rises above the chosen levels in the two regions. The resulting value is -1.0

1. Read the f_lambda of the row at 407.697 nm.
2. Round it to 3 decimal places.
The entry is 8.376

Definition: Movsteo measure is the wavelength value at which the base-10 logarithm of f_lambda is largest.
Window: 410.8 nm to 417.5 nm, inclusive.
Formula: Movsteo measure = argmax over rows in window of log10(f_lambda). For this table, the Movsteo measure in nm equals 416.042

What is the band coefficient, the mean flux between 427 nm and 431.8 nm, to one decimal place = 8.6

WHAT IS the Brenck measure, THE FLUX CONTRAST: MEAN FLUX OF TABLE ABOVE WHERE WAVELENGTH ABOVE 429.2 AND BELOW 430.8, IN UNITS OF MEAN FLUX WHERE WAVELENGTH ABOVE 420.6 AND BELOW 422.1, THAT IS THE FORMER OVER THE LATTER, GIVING 0.81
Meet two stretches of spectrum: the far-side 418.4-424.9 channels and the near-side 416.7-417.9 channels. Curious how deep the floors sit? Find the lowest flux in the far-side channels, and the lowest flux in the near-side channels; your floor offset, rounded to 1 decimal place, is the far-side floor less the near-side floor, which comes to -0.4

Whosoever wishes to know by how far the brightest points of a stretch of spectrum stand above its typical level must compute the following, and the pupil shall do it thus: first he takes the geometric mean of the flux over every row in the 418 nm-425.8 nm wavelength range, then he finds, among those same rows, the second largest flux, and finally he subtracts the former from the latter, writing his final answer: 0.71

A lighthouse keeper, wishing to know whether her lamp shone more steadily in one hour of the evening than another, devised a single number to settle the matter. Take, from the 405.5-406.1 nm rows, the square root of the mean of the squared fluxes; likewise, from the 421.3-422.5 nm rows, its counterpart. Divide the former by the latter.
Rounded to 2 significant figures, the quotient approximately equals 0.95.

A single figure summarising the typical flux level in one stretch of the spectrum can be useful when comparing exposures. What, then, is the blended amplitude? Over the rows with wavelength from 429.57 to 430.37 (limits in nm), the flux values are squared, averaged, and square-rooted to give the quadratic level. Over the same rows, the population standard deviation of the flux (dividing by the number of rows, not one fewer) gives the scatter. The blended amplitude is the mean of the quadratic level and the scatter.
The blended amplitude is 4.0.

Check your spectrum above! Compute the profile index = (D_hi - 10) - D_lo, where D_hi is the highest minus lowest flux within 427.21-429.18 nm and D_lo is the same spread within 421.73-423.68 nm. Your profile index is -10.7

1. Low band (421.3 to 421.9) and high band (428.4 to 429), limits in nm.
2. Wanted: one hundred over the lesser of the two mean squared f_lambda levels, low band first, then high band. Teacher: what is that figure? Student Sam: 1.25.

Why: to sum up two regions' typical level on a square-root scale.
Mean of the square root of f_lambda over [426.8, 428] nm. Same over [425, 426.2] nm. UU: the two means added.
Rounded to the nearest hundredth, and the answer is 6.10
